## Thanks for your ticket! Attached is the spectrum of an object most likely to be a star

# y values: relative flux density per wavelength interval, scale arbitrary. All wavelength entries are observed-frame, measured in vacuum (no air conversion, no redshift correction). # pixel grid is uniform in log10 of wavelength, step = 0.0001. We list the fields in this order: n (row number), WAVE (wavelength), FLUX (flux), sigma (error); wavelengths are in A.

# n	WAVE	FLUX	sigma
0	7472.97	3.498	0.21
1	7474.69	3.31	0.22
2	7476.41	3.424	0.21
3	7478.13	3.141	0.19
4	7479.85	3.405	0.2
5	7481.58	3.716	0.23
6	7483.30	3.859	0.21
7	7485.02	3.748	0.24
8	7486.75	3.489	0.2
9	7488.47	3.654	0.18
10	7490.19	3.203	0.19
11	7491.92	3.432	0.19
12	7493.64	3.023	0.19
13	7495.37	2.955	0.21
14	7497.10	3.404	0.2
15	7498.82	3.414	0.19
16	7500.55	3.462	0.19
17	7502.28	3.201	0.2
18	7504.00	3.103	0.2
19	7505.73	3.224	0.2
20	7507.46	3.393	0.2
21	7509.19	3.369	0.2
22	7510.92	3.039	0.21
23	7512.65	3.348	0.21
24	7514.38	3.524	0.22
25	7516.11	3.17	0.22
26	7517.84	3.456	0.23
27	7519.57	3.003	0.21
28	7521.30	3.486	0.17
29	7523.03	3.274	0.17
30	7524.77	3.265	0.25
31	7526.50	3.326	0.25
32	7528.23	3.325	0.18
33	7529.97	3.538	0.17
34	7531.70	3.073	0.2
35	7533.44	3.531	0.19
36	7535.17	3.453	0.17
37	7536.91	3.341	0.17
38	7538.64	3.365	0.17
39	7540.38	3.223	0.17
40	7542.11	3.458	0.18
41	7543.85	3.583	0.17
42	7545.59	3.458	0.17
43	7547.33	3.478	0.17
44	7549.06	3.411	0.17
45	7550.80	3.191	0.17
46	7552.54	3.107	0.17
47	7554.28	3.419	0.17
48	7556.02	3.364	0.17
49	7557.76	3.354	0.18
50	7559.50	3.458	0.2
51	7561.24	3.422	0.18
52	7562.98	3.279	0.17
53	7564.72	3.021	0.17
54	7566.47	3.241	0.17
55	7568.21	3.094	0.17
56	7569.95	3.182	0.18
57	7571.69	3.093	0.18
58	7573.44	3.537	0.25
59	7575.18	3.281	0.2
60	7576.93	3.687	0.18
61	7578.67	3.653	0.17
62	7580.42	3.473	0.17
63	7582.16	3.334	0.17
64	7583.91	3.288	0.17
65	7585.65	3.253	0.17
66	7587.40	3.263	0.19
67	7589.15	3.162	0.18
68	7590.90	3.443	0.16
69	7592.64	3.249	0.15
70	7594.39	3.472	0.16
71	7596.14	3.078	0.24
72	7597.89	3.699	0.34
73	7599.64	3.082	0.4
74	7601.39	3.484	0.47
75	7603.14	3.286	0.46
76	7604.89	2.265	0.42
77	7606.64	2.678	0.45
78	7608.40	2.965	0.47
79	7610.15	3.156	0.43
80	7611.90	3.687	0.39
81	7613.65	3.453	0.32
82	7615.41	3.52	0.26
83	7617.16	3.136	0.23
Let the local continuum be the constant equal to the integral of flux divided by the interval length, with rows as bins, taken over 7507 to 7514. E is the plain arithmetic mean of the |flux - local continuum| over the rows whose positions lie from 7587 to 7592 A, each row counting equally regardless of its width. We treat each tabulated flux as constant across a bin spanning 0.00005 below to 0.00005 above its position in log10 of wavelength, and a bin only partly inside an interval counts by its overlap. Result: 0.10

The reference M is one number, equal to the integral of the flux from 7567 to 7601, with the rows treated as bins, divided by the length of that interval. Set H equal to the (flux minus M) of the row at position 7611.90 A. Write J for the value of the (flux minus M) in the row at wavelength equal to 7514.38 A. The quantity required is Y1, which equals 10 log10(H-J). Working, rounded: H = 0.35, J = 0.19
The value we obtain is -8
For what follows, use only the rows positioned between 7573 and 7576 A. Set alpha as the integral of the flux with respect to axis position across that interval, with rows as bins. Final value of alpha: 10.2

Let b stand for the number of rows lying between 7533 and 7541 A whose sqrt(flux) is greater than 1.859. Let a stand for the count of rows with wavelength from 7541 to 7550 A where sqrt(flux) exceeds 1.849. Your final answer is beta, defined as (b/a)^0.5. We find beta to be 0.5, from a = 4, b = 1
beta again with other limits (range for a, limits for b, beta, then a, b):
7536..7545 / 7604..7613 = 0.7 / 2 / 1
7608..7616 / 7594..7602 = 1.0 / 3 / 3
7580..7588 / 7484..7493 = 1.7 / 1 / 3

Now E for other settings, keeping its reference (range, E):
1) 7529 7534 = 0.23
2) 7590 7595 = 0.12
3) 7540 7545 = 0.17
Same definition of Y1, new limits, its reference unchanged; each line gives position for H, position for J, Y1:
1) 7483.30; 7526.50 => -3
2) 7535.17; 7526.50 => -9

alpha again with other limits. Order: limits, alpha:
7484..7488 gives 14.5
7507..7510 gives 10.1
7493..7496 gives 9.0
